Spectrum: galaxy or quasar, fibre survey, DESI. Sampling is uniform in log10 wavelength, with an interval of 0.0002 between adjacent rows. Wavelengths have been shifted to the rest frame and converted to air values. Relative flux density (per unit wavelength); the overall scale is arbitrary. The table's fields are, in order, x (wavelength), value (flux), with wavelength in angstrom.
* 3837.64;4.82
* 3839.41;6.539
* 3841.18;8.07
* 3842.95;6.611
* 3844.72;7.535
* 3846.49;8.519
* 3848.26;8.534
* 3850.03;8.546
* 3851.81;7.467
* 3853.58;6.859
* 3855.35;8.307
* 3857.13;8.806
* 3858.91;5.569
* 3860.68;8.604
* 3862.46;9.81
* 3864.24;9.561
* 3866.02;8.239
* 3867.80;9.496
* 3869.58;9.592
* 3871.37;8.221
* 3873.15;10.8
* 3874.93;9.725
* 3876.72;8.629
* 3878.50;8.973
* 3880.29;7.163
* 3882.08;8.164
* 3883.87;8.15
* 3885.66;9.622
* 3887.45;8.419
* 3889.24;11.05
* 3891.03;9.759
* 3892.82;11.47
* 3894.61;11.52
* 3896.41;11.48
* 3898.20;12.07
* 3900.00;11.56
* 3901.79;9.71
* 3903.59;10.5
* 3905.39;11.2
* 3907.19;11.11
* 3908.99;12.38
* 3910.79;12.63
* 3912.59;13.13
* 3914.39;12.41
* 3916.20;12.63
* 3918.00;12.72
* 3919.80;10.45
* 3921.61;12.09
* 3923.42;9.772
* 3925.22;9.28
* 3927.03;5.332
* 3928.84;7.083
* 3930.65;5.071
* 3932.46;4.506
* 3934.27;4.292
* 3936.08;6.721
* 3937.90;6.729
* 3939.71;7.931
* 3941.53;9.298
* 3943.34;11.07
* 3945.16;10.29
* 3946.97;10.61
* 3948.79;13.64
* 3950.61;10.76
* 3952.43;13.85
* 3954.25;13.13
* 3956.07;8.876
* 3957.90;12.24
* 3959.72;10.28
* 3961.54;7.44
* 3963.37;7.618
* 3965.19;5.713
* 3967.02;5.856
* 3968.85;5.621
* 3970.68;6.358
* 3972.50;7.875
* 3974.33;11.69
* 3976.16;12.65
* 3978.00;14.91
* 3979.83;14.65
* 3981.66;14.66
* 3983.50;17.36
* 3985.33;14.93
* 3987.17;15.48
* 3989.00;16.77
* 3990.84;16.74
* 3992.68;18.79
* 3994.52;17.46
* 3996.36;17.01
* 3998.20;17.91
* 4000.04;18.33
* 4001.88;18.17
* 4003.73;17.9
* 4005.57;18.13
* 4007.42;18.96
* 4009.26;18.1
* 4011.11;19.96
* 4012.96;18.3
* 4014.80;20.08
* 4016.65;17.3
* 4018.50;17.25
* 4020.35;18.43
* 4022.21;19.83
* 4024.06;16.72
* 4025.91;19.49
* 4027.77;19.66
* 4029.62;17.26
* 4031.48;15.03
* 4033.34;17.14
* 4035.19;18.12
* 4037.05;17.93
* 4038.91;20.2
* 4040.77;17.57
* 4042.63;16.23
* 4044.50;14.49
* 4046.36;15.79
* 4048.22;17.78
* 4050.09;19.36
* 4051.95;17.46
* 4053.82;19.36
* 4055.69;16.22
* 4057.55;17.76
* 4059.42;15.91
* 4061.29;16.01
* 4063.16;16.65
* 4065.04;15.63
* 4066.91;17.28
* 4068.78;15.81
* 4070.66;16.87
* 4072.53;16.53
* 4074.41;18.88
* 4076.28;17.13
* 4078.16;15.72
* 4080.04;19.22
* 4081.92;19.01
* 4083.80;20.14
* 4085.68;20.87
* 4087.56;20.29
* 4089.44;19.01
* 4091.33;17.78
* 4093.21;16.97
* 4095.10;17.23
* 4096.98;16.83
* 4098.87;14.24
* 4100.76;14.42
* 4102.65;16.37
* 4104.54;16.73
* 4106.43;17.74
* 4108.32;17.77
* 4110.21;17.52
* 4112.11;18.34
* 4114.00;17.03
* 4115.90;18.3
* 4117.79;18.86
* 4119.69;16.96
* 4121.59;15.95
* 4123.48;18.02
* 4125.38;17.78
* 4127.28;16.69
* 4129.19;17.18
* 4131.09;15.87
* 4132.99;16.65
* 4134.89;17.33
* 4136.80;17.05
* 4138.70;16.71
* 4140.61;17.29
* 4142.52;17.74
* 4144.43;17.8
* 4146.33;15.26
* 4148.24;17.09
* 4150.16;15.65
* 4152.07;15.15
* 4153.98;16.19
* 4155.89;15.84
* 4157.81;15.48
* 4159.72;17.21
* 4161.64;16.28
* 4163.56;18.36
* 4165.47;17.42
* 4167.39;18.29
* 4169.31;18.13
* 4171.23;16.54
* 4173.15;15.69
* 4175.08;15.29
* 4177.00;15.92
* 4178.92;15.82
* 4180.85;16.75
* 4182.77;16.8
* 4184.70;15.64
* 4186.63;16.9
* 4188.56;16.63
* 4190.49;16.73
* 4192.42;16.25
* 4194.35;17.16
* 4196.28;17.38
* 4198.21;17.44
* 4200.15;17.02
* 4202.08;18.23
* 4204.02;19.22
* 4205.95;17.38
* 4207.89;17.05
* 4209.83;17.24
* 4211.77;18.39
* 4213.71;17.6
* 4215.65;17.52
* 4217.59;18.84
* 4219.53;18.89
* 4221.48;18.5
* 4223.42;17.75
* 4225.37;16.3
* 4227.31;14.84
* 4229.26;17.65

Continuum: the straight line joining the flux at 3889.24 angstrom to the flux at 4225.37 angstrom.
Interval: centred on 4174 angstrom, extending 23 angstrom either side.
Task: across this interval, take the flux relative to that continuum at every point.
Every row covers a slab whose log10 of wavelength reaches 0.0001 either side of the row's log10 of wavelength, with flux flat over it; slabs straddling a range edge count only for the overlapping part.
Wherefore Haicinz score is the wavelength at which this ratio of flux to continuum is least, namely 4175.08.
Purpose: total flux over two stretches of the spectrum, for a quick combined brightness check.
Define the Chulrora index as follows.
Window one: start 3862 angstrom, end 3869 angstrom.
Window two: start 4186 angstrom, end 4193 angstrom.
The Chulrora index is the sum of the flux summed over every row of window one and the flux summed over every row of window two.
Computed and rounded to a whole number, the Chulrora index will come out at 104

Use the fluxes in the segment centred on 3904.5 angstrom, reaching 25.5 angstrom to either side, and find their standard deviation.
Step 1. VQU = 2.0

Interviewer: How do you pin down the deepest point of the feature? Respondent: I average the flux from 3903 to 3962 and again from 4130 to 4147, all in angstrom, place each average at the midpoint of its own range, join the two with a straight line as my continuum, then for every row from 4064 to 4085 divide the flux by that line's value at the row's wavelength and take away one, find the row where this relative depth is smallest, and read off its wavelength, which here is 4078.16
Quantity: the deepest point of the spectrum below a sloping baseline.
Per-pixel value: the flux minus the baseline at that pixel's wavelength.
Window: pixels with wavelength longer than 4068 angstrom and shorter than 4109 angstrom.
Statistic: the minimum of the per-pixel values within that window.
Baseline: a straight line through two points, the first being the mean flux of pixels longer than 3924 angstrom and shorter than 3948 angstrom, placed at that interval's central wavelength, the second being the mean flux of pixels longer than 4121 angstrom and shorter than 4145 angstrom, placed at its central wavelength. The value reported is -1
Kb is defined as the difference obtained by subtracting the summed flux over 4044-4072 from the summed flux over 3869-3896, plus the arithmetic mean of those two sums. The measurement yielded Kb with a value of 86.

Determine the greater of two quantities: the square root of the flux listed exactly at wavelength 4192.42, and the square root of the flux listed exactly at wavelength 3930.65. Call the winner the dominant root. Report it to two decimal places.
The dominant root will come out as 4.03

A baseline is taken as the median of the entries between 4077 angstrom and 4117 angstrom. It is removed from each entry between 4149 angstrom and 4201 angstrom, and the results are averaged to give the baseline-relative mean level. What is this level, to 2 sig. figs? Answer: -1.1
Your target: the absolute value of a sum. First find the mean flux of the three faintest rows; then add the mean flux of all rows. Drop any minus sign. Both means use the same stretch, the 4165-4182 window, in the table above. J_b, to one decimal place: 32.2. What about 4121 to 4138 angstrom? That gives 33.1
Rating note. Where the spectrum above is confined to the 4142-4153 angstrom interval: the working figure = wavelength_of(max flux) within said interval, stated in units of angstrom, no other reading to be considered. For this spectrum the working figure 4144.43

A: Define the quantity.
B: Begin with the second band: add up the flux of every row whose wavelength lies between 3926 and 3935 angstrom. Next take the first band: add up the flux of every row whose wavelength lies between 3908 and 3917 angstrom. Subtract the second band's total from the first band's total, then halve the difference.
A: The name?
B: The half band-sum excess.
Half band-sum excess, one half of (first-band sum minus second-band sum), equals 18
